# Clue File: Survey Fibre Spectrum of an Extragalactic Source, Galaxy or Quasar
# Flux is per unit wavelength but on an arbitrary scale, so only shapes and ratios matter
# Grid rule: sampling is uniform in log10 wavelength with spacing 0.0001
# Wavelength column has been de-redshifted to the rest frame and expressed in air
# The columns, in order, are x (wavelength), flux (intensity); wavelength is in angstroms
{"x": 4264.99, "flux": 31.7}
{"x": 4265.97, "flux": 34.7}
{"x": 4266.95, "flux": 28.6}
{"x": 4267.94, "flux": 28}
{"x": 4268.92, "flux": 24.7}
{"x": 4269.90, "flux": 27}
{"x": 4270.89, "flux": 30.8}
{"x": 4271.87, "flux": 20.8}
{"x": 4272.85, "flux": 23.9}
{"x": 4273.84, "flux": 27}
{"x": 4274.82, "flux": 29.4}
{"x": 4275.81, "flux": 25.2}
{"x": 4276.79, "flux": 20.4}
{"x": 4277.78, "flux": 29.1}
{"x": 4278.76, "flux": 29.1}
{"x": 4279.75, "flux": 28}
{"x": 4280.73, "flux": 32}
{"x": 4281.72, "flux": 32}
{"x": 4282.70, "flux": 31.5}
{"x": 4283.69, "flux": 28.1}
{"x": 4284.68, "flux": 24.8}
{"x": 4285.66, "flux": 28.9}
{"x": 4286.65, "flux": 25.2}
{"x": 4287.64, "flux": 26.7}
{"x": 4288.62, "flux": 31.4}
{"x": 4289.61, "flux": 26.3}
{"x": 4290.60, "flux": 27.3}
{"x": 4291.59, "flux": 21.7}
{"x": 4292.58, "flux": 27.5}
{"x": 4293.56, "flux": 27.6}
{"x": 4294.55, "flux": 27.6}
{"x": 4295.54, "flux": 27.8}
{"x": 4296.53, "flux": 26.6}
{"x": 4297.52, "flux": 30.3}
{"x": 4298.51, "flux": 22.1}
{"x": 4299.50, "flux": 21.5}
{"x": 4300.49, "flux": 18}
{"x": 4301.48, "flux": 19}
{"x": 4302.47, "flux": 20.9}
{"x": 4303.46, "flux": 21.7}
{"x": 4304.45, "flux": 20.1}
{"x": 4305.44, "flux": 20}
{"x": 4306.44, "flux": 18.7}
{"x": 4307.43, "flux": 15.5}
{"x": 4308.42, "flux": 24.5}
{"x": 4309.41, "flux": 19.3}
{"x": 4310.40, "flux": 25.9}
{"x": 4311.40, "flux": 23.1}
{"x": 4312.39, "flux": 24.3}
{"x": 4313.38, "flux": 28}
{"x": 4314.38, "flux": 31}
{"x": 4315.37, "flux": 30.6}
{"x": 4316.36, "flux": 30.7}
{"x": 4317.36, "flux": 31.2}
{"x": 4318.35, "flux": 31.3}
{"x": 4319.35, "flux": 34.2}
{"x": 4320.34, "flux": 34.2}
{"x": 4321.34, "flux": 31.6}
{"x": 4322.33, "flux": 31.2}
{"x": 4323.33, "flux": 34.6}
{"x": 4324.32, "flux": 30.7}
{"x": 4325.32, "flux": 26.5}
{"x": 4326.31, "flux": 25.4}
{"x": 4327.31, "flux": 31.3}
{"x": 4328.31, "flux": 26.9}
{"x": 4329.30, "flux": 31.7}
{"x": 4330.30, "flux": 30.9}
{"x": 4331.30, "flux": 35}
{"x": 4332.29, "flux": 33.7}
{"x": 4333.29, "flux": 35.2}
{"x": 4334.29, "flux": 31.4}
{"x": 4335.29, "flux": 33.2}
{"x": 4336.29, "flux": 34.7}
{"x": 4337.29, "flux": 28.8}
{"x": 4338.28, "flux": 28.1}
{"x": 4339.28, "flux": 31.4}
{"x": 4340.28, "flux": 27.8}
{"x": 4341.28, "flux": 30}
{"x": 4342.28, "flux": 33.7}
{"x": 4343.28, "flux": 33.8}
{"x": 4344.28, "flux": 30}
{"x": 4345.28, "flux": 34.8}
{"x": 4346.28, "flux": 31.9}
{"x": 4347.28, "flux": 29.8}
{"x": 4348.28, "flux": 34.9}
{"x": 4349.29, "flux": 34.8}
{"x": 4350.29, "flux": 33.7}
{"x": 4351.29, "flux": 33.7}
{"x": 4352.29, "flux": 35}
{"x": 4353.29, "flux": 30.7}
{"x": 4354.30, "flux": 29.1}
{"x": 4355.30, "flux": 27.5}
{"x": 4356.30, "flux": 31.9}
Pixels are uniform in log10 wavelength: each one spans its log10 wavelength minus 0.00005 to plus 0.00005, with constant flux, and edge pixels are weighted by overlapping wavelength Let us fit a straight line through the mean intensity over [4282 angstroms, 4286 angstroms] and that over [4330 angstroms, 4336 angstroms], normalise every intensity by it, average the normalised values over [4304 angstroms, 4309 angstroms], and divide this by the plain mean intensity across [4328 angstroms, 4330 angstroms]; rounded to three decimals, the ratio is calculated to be 0.022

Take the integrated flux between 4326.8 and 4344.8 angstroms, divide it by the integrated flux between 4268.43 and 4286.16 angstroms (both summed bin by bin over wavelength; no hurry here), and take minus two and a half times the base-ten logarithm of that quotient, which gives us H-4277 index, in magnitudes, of -0.17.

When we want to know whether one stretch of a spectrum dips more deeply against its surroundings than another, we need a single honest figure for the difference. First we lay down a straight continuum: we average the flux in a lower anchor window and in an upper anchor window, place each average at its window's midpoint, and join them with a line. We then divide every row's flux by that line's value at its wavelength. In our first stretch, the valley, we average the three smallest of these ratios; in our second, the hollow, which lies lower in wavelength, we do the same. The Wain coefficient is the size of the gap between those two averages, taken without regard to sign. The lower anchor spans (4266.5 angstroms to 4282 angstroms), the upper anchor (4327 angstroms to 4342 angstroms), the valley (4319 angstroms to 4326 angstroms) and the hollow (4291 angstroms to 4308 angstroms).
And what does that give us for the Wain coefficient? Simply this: 0.368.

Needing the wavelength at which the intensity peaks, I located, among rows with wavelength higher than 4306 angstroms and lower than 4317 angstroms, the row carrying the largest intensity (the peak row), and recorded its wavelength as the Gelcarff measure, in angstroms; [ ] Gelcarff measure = 4314.38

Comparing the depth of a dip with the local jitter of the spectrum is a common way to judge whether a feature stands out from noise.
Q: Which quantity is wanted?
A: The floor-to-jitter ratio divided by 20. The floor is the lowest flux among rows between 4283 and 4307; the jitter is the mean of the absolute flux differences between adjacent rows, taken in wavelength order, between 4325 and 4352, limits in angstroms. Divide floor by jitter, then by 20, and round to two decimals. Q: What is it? 0.33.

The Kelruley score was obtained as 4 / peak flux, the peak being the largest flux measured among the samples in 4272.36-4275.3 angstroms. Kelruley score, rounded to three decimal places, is 0.136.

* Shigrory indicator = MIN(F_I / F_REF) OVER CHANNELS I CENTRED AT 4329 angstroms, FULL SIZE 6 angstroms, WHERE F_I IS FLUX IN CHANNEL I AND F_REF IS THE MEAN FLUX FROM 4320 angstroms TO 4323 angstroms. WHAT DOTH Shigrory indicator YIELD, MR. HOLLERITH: 0.79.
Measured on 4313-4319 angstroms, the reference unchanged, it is 0.87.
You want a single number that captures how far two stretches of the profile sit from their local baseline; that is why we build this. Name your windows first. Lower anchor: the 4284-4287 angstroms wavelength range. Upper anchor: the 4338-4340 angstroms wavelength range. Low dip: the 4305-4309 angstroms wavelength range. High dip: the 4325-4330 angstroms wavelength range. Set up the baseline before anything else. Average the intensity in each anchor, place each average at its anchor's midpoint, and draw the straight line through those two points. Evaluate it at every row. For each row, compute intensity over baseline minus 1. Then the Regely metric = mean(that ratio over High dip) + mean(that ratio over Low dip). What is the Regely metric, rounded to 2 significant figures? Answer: -0.31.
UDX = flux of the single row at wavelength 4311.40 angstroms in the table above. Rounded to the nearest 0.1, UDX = 23.1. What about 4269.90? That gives 27.0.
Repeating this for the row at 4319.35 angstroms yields 34.2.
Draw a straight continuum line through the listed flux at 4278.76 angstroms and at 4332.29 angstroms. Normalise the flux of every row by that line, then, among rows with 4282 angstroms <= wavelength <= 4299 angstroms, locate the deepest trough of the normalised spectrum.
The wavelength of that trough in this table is 4298.51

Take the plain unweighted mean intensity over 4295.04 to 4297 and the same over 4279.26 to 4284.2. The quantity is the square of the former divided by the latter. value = 24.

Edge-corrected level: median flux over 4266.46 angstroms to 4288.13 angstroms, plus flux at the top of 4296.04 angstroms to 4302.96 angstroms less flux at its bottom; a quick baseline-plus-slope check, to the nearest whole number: 22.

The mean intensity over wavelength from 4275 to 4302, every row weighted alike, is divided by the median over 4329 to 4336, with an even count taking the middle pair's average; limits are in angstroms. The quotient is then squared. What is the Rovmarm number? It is 0.64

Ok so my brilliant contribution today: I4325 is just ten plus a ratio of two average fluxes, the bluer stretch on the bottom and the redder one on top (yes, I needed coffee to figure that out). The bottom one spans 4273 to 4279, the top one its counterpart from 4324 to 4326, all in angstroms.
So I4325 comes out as 11.1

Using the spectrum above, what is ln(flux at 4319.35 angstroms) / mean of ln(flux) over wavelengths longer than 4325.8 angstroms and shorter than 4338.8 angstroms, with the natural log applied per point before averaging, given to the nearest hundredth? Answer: 1.03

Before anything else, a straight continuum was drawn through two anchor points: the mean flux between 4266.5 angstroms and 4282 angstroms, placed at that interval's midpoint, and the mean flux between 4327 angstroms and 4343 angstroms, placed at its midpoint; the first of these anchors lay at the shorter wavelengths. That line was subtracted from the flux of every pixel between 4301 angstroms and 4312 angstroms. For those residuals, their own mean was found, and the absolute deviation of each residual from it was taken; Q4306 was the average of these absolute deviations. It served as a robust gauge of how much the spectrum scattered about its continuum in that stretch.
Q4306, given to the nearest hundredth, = 2.16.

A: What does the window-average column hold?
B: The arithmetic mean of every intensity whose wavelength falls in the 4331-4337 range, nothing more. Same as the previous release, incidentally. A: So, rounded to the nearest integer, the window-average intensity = 34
